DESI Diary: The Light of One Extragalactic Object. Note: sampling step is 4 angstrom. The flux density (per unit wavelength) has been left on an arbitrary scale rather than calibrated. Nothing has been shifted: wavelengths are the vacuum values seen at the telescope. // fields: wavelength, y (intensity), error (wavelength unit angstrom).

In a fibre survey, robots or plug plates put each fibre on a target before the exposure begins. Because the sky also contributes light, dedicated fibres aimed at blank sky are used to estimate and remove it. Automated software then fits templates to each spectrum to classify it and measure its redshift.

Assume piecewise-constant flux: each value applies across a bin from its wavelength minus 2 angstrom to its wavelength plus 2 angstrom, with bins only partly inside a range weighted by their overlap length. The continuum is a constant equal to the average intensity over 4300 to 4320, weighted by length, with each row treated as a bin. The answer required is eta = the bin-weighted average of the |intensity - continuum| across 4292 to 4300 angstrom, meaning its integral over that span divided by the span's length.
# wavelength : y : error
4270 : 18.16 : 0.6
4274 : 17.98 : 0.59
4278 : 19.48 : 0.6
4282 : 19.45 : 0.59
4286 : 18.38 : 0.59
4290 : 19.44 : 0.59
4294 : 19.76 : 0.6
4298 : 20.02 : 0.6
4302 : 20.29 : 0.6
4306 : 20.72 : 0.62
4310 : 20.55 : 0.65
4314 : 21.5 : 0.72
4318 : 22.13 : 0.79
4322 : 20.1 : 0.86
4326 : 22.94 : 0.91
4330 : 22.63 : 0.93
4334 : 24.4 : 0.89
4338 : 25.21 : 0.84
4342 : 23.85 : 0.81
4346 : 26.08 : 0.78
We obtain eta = 1.1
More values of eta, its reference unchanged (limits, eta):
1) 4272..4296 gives 2.0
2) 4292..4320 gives 0.8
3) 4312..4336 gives 1.6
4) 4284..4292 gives 2.1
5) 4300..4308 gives 0.5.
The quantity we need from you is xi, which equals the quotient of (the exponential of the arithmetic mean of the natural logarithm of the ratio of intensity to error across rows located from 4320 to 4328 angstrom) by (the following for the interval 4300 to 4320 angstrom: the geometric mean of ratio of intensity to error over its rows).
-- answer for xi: 0.78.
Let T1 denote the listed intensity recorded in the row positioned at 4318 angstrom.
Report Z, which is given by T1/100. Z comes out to 0.22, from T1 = 22.13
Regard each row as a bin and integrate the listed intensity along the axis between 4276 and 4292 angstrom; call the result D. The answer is 307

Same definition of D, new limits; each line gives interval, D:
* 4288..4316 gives 569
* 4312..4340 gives 636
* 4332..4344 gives 294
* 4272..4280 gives 150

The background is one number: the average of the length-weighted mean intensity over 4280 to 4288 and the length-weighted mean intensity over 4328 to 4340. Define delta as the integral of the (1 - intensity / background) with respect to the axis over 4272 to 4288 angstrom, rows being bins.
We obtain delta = 2.0 angstrom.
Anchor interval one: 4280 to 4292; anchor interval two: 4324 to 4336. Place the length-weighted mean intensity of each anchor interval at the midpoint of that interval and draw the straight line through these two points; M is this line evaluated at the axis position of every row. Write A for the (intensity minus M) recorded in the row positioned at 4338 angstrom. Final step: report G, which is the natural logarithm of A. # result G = 0.111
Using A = 1.12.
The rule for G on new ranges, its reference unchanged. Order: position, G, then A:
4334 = -0.368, 0.69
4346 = 0.197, 1.22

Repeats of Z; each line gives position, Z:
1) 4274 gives 0.18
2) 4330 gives 0.23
